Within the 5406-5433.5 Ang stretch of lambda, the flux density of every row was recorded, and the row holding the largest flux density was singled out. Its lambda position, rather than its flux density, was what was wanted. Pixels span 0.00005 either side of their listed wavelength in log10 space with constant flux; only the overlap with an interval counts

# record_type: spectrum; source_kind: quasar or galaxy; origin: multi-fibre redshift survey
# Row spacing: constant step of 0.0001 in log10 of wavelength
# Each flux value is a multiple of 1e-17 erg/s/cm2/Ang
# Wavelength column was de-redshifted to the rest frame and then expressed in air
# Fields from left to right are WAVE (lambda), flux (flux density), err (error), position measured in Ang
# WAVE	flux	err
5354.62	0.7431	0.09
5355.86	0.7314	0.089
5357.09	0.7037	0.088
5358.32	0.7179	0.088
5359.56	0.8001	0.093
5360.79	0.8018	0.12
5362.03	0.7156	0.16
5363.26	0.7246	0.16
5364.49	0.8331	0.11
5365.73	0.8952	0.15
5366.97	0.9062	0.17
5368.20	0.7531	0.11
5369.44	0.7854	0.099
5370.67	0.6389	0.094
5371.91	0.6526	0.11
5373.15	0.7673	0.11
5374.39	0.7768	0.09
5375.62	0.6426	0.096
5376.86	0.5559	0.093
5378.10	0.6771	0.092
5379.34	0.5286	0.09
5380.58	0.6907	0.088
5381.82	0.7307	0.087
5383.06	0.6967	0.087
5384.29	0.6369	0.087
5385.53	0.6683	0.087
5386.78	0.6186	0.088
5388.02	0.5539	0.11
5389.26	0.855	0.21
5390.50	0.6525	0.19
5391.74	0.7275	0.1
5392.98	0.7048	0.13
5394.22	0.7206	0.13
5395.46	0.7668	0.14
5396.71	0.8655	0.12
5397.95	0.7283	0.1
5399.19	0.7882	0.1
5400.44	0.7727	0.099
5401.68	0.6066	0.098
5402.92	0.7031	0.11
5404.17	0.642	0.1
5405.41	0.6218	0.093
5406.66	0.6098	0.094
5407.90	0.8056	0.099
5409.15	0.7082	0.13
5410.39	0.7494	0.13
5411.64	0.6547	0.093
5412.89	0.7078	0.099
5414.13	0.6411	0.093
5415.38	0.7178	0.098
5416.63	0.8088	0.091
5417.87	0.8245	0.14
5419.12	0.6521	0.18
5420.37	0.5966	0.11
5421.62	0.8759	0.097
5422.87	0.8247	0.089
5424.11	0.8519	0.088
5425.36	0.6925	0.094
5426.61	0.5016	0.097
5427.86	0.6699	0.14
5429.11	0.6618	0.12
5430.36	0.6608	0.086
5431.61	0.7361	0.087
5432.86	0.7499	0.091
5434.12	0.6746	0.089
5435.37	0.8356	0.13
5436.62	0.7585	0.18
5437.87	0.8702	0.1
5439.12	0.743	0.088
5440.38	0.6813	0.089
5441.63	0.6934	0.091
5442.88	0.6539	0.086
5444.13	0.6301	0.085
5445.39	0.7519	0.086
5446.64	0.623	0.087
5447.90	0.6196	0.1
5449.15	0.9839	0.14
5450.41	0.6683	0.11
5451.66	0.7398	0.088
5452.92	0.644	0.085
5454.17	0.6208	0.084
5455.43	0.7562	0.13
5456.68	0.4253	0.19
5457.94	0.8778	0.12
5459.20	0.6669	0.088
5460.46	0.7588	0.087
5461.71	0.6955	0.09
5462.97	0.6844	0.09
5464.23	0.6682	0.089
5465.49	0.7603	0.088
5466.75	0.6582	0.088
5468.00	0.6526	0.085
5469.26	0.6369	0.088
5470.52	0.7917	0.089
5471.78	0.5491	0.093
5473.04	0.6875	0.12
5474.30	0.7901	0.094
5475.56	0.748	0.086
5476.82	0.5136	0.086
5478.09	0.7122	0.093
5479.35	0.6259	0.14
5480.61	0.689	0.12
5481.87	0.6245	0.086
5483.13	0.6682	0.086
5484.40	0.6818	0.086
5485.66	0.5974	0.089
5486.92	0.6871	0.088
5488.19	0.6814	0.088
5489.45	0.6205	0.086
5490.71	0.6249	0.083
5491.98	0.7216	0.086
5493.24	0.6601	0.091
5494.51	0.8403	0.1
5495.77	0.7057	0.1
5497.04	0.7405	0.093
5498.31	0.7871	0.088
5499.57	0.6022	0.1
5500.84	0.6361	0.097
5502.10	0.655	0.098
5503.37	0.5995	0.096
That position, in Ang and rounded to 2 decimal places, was 5421.62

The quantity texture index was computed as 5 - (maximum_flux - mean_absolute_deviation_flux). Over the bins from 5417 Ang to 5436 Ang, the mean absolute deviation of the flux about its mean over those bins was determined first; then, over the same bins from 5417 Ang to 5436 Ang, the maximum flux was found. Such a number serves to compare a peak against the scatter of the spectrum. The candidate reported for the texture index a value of 4.211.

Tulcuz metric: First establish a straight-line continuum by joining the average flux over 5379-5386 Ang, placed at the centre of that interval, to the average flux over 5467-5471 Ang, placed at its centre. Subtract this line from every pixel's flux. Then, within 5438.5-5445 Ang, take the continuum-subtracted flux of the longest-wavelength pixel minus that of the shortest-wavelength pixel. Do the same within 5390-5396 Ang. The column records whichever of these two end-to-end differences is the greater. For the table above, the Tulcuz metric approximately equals 0.11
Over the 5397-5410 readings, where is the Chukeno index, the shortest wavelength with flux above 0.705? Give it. 5397.95 Ang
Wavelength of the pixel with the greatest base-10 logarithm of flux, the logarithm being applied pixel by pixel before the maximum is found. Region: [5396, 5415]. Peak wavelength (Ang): 5396.71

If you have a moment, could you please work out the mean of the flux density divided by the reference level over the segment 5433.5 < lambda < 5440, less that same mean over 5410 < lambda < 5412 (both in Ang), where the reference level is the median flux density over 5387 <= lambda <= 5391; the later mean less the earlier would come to 0.11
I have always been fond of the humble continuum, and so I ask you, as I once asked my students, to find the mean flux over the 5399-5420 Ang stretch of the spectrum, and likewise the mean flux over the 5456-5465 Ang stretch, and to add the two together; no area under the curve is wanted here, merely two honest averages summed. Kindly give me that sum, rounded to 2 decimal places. 1.39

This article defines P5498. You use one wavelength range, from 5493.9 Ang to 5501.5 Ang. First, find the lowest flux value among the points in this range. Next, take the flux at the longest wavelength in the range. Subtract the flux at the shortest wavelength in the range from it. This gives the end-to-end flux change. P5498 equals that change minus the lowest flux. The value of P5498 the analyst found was -0.8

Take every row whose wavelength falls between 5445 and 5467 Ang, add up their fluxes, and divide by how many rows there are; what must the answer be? 0.700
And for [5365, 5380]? 0.715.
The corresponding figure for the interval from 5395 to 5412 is 0.716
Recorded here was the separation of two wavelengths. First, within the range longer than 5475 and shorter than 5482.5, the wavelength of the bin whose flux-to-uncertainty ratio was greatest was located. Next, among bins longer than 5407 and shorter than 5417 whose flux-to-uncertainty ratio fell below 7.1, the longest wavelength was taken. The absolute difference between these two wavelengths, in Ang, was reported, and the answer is 61.4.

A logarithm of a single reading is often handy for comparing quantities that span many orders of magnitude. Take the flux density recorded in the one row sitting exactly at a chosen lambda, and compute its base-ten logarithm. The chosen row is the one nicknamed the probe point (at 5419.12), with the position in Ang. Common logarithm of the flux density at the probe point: -0.186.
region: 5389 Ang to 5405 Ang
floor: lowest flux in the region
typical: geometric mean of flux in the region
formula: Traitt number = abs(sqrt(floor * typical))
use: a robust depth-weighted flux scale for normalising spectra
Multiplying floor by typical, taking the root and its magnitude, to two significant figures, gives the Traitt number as 0.67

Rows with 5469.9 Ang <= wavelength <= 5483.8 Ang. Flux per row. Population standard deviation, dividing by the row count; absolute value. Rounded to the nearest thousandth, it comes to 0.086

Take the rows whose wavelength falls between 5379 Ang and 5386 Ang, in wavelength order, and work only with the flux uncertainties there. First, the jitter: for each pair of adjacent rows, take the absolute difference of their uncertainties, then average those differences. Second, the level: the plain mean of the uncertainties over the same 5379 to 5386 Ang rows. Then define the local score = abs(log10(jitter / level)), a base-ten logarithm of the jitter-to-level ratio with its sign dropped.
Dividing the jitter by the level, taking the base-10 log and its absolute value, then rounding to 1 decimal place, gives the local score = 2.2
